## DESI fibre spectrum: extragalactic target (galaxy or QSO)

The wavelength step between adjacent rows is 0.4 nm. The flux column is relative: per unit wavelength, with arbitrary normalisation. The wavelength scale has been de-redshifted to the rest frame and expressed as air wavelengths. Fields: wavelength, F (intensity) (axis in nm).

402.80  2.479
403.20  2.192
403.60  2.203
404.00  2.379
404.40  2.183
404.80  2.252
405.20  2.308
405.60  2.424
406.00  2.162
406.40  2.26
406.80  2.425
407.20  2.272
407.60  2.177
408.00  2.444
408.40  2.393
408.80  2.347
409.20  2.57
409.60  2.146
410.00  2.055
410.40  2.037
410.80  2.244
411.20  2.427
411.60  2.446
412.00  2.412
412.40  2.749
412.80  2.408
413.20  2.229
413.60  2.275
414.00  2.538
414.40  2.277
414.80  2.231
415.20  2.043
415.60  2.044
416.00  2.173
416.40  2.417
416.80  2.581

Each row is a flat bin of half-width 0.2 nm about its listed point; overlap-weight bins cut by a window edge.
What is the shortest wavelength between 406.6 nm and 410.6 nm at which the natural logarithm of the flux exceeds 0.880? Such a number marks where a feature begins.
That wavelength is 406.80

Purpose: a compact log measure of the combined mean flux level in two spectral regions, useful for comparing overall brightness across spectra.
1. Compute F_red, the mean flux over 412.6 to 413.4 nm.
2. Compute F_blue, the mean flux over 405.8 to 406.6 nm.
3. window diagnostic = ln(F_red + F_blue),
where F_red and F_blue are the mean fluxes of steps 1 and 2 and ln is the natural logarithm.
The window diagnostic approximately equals 1.51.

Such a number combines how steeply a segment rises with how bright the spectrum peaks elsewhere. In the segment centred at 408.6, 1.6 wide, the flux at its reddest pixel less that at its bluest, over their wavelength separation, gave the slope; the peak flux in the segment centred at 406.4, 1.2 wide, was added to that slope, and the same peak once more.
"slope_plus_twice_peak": 5.0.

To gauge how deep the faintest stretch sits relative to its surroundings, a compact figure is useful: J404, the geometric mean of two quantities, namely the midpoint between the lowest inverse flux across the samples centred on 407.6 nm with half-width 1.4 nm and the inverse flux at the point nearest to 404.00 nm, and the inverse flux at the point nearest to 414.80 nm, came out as 0.431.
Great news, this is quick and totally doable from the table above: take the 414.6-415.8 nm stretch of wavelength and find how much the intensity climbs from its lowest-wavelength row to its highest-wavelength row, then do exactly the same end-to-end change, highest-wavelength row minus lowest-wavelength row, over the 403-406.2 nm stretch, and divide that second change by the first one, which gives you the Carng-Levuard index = 0.16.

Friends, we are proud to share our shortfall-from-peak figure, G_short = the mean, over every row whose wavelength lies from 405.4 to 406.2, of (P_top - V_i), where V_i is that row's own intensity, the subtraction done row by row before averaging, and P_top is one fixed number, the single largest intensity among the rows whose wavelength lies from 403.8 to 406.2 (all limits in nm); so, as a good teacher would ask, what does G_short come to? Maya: 0.13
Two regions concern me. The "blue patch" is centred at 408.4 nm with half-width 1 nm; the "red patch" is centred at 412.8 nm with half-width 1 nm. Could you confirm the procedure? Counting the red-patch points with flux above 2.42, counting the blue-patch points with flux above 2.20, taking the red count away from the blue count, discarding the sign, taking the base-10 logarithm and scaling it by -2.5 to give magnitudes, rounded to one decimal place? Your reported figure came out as -1.2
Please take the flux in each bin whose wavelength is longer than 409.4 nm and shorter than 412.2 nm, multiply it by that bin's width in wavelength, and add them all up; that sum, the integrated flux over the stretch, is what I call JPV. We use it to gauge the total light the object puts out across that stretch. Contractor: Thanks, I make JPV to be 6.31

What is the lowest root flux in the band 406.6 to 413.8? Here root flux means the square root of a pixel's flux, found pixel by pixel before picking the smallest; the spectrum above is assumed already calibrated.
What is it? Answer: 1.427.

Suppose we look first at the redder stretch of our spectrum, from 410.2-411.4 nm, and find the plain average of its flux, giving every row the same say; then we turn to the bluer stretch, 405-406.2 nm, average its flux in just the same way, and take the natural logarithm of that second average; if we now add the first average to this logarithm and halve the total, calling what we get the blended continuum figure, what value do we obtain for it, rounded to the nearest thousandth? 1.534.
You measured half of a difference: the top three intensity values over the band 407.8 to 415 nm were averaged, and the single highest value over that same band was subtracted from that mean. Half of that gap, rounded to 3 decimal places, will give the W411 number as -0.065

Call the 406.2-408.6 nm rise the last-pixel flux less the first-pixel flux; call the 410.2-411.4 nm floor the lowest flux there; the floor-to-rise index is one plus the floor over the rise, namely 16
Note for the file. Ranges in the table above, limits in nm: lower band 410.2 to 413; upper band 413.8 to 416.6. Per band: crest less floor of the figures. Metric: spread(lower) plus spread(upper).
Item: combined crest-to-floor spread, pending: 1.21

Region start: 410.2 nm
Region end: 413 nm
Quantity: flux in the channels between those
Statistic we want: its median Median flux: 2.41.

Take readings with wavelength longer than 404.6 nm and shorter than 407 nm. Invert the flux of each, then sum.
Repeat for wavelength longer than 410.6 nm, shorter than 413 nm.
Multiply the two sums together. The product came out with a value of 6.4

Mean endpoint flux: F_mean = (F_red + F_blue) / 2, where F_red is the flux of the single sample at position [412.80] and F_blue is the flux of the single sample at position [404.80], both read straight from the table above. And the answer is 2.33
